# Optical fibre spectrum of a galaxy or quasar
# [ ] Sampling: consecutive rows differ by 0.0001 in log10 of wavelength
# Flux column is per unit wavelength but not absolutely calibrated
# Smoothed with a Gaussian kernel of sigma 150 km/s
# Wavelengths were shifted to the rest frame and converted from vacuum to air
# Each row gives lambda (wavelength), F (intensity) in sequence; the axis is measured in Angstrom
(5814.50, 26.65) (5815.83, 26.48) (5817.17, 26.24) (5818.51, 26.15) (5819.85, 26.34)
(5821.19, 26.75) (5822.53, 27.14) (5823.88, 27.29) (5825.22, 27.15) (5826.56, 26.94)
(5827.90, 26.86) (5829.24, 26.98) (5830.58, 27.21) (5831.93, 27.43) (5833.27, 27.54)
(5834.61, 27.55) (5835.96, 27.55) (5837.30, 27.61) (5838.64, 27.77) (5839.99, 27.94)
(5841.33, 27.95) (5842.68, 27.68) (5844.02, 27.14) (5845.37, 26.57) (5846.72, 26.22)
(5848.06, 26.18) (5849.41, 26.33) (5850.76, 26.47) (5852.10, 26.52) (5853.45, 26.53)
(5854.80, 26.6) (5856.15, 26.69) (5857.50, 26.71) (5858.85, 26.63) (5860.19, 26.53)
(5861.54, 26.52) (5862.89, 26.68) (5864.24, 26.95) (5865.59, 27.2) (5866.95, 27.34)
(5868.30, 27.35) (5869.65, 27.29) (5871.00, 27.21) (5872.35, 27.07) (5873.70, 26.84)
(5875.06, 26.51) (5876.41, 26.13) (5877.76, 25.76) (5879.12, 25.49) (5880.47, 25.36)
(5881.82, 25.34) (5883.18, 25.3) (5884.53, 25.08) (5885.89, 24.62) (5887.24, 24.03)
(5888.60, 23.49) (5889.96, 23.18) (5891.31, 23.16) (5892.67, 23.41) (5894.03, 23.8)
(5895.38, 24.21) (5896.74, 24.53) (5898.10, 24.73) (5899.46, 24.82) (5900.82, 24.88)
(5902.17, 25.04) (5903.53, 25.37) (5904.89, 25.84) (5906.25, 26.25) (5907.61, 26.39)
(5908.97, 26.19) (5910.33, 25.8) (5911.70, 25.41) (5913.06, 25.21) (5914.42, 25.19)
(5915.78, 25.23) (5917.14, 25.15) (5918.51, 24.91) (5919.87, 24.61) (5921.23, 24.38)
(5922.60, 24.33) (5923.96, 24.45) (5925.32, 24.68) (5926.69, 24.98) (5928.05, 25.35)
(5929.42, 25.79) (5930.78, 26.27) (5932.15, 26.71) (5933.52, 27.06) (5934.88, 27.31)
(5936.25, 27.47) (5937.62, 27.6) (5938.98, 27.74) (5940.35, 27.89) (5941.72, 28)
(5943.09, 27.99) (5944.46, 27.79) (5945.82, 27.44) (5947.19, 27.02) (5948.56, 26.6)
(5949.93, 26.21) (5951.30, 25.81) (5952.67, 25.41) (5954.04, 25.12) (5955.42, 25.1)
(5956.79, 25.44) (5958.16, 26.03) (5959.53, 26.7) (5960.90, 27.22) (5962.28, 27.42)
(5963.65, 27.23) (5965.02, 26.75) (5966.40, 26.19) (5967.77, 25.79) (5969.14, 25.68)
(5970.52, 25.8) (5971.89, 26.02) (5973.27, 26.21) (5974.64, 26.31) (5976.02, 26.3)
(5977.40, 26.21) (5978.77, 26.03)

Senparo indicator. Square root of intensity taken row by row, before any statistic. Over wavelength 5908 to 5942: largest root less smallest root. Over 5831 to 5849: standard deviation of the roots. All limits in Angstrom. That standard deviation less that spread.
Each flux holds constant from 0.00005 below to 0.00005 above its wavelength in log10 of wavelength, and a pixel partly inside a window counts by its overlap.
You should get -0.30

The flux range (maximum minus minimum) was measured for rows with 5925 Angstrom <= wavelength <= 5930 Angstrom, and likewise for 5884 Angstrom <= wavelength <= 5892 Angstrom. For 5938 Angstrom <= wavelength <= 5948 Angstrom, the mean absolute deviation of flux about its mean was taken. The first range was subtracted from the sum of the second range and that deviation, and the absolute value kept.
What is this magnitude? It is 1.1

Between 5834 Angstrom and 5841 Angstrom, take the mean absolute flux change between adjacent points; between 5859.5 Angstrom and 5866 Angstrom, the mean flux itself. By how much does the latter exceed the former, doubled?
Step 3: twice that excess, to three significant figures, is 53.4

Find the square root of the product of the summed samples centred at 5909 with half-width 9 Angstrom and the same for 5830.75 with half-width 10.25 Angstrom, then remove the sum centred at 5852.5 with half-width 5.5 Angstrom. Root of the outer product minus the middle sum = 157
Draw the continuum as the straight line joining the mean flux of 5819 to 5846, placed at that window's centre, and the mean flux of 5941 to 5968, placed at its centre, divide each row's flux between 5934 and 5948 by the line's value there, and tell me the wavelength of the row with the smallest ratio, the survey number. 5947.19 Angstrom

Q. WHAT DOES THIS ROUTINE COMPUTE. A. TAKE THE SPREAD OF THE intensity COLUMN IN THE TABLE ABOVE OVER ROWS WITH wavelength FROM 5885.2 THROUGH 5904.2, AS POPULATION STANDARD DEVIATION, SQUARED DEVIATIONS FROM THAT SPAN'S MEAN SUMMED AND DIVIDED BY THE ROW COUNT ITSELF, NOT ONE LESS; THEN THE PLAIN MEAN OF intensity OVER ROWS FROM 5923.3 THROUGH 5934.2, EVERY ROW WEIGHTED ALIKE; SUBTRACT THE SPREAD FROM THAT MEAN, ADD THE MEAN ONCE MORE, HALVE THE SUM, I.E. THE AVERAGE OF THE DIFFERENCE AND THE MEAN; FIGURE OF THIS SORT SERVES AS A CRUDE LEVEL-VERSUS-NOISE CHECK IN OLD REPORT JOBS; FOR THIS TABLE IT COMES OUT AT 25.3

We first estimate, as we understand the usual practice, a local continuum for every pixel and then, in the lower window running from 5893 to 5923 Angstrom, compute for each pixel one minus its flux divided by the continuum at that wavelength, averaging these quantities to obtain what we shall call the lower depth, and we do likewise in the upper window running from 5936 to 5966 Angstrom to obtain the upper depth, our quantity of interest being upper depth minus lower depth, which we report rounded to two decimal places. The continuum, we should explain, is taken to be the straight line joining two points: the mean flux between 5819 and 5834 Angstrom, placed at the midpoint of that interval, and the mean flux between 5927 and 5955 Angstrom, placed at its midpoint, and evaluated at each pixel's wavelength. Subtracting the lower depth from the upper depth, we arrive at -0.07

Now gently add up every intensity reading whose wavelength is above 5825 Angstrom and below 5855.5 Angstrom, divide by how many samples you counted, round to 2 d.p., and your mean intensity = 27.07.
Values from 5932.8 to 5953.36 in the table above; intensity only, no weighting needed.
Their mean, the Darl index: 27.2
